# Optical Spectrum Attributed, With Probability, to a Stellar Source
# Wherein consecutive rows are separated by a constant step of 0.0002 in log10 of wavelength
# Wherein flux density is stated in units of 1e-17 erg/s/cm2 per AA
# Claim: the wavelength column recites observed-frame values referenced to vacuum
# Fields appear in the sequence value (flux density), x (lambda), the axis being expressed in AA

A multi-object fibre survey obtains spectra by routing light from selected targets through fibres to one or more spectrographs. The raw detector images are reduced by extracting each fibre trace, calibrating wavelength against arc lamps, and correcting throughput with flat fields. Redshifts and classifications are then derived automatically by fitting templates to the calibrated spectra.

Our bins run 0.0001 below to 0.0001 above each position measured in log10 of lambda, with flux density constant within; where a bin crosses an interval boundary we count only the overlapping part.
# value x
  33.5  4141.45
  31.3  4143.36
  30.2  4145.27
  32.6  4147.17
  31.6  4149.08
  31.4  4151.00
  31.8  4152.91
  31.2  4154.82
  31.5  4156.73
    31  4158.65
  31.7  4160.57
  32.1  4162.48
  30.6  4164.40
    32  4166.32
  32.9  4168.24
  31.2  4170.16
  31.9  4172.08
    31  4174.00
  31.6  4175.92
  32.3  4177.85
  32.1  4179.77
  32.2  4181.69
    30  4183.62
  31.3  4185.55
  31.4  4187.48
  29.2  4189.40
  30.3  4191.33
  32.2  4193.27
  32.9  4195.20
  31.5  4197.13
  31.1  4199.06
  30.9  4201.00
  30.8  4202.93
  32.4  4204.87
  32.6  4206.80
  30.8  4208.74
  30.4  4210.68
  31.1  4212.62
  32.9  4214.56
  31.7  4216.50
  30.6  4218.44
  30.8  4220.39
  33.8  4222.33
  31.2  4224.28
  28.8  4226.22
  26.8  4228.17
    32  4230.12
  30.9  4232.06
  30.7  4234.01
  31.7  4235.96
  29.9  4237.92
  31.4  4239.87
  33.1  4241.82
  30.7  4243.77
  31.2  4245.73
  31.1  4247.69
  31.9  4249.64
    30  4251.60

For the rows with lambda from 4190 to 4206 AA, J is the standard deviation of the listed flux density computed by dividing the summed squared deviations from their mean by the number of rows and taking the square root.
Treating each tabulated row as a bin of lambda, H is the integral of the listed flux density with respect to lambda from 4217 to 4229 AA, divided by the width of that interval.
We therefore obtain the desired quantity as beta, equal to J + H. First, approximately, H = 30.4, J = 0.84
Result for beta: 31.3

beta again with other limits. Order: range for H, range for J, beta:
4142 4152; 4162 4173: 32.2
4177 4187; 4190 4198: 32.5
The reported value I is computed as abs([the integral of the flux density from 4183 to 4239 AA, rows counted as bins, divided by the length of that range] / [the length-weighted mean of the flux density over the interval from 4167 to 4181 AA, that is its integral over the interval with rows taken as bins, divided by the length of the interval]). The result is 0.97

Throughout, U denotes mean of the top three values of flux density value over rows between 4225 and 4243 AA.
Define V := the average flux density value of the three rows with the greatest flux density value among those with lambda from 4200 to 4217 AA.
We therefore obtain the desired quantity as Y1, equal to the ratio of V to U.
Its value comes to 1.01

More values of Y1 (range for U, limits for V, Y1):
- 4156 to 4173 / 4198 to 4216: 1.01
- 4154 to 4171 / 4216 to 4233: 1.01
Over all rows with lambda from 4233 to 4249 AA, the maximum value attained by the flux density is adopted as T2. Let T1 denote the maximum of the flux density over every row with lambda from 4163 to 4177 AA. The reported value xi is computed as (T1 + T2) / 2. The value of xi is 33.0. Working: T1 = 32.9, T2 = 33.1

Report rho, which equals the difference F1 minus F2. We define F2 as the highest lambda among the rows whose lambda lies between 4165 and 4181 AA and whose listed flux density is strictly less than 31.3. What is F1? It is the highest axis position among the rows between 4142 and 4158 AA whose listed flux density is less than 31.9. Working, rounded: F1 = 4156.73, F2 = 4174.00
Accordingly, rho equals -17.3 AA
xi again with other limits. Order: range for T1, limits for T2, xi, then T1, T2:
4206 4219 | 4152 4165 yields 32.5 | 32.9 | 32.1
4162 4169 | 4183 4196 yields 32.9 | 32.9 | 32.9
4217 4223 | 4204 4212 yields 33.2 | 33.8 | 32.6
